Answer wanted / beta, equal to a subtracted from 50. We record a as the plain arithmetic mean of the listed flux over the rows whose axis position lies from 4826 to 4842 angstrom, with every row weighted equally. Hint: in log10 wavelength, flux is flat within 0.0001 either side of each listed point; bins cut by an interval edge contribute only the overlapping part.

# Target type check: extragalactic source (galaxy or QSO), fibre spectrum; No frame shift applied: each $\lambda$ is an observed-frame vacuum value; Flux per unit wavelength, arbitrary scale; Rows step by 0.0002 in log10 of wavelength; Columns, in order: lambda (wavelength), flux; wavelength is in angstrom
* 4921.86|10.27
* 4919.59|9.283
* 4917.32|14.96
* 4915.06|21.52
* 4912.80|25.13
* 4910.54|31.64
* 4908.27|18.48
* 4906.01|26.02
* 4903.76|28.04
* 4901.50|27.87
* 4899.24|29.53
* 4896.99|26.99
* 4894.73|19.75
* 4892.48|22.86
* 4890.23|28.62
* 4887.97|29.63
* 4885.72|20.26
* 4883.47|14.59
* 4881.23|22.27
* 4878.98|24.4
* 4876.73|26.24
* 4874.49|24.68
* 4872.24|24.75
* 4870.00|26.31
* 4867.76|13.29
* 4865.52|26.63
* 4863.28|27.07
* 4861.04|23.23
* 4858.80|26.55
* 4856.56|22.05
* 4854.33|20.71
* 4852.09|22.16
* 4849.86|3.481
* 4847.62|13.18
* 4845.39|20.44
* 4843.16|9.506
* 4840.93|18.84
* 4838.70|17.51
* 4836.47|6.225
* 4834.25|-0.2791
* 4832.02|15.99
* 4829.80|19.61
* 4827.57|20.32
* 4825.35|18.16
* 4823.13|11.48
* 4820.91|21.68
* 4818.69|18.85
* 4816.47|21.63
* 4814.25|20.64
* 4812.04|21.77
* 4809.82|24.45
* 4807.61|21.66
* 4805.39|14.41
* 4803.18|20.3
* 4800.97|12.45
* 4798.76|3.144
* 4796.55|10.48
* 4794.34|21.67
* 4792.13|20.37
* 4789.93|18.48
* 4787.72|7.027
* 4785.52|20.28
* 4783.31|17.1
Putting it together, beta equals 36.0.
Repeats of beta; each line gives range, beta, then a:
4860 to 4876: 26.3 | 23.7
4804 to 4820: 29.5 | 20.5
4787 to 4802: 36.6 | 13.4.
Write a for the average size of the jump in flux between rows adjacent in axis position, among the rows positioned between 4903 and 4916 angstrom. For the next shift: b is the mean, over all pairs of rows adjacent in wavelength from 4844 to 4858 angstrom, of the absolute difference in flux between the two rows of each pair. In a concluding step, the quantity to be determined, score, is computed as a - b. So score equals -1.1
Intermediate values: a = 6.6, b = 7.7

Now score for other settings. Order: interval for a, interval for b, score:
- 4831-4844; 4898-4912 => 4.0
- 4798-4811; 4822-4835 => 0.7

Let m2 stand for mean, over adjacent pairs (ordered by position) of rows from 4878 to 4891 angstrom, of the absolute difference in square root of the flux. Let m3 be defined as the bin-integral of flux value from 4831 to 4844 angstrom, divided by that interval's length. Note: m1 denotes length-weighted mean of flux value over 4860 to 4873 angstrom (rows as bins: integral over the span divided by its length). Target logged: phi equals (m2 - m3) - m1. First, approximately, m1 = 24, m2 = 0.567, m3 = 11.3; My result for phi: -34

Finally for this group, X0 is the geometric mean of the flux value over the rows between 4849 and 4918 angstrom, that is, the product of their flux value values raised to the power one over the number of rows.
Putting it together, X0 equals 22.0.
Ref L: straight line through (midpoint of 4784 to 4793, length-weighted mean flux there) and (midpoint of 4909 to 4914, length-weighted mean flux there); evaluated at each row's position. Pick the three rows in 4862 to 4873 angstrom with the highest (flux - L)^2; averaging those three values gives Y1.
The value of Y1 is 44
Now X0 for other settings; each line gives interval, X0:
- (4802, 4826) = 19.2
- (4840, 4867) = 17.4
